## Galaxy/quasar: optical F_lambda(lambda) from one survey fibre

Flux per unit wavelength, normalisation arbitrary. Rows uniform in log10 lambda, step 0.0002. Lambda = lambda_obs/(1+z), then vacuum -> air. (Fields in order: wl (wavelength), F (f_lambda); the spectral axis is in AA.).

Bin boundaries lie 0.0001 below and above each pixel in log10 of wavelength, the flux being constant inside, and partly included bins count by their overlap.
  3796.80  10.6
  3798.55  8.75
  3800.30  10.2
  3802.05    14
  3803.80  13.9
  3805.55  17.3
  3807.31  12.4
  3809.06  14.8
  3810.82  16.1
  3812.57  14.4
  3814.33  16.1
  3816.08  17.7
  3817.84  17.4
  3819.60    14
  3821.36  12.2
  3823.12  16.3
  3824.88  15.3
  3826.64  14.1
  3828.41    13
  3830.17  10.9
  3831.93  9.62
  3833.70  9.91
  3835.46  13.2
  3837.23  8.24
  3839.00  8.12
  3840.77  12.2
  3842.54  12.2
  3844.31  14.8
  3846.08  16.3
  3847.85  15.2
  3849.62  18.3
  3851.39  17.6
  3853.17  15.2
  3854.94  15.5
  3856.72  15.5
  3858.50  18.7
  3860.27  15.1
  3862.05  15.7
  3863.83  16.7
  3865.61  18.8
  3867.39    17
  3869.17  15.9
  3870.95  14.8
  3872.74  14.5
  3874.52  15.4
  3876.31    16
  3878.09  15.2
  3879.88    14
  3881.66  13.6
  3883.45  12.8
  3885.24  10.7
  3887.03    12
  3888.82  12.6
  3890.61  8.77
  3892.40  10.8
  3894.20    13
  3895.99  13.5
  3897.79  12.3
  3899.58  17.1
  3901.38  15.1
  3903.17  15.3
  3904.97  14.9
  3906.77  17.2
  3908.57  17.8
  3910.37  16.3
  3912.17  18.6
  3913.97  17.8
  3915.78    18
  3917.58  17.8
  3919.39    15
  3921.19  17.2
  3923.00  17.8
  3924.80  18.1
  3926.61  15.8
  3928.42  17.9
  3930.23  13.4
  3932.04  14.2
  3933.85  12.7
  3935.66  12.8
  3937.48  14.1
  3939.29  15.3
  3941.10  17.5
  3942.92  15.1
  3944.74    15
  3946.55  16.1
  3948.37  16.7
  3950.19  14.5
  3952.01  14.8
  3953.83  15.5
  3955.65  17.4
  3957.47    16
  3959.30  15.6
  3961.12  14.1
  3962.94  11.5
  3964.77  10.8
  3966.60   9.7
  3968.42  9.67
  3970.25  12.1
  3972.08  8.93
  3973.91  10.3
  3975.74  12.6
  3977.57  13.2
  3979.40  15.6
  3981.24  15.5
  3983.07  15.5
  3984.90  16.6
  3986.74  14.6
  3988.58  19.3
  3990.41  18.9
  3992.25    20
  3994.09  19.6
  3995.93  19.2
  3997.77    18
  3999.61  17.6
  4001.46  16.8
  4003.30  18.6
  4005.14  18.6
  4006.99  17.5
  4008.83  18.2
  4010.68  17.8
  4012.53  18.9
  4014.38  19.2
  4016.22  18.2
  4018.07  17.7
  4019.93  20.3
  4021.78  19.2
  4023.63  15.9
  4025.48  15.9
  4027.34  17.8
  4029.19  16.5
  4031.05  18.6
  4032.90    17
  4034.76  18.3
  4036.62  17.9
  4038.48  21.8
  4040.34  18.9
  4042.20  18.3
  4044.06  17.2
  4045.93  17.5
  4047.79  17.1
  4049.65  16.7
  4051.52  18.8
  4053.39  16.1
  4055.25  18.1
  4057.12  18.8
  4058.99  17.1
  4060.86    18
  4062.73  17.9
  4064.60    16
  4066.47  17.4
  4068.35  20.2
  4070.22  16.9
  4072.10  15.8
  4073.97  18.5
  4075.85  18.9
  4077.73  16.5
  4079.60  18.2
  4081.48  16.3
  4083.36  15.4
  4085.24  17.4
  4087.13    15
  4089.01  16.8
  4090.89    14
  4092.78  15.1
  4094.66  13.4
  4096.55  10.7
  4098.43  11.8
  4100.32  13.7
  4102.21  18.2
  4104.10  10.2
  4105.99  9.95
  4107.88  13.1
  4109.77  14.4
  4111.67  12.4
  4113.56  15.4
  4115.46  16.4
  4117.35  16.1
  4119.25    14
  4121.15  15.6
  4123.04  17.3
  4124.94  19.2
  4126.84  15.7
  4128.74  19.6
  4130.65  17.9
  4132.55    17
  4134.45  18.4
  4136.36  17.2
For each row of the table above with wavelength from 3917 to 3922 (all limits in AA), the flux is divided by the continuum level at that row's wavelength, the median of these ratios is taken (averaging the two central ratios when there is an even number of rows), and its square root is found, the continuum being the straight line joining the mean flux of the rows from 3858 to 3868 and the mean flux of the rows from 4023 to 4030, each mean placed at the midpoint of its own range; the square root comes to 1.01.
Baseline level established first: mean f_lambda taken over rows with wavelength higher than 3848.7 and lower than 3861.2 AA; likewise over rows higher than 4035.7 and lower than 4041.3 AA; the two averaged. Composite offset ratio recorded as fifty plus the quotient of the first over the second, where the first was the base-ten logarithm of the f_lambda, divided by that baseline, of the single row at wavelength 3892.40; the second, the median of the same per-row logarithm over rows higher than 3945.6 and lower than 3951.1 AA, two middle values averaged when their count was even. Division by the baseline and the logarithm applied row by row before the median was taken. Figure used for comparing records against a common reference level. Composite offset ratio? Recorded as 54.5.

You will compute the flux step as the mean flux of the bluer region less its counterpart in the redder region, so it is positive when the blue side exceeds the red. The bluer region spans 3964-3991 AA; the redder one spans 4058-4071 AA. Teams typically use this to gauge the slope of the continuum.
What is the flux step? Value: -4.1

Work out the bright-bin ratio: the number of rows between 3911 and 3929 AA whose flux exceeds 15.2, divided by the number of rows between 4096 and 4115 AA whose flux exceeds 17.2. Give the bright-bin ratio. 9.0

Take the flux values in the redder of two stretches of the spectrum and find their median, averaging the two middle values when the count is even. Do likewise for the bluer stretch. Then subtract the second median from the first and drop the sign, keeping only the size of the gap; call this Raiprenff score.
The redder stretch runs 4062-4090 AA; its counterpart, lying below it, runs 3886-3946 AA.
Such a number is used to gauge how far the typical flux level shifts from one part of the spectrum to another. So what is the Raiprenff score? 1.8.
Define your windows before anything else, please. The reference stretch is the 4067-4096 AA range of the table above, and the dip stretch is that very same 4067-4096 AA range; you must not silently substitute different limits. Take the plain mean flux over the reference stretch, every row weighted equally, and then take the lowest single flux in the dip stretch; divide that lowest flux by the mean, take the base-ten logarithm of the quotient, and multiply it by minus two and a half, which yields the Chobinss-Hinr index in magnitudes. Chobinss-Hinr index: 0.23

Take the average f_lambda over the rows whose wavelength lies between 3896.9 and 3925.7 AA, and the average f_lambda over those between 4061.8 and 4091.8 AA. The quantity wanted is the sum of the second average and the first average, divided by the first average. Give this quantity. 2.02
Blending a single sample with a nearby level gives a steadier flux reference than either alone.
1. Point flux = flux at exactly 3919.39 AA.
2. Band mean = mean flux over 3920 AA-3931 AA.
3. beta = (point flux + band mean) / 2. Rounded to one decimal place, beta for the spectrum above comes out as 15.9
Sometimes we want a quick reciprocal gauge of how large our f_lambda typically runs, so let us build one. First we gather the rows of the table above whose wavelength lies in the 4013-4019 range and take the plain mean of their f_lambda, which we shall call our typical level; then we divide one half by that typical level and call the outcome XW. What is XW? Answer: 0.0272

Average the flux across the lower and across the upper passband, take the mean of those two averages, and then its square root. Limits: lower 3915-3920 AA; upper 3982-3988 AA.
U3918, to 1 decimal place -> 4.0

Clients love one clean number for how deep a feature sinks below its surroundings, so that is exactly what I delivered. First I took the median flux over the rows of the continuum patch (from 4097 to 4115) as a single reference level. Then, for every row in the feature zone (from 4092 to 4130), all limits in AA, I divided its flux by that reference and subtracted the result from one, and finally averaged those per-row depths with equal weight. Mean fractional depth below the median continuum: -0.12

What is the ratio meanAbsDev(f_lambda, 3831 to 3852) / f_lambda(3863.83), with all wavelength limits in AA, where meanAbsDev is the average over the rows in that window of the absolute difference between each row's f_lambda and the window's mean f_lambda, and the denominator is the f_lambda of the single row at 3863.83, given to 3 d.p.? 0.175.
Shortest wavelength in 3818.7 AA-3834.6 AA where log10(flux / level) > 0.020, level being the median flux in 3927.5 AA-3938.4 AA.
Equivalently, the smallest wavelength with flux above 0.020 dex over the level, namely 3823.12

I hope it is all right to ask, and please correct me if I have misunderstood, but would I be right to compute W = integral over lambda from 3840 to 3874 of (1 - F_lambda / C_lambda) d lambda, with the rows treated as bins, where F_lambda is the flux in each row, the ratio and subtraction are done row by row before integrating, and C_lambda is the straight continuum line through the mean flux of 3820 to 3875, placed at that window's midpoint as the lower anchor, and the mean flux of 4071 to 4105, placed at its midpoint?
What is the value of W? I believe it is -3 AA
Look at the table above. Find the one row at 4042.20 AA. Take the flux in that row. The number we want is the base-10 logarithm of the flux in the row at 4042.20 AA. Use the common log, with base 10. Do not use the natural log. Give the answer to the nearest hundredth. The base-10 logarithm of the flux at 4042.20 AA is 1.26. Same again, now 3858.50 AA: 1.27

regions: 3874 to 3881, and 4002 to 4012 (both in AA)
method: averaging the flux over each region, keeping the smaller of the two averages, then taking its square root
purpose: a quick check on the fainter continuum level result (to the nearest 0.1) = 3.9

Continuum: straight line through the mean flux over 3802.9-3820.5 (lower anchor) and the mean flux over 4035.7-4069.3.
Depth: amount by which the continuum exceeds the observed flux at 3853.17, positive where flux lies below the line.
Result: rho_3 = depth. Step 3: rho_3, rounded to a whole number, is 1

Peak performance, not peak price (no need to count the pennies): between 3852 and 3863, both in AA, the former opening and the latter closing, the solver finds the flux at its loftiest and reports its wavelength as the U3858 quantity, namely 3858.50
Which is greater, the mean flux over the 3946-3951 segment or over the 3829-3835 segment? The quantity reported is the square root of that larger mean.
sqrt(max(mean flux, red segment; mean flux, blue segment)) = 3.97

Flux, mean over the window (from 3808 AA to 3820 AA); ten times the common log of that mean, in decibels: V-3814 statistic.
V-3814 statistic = 12.0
